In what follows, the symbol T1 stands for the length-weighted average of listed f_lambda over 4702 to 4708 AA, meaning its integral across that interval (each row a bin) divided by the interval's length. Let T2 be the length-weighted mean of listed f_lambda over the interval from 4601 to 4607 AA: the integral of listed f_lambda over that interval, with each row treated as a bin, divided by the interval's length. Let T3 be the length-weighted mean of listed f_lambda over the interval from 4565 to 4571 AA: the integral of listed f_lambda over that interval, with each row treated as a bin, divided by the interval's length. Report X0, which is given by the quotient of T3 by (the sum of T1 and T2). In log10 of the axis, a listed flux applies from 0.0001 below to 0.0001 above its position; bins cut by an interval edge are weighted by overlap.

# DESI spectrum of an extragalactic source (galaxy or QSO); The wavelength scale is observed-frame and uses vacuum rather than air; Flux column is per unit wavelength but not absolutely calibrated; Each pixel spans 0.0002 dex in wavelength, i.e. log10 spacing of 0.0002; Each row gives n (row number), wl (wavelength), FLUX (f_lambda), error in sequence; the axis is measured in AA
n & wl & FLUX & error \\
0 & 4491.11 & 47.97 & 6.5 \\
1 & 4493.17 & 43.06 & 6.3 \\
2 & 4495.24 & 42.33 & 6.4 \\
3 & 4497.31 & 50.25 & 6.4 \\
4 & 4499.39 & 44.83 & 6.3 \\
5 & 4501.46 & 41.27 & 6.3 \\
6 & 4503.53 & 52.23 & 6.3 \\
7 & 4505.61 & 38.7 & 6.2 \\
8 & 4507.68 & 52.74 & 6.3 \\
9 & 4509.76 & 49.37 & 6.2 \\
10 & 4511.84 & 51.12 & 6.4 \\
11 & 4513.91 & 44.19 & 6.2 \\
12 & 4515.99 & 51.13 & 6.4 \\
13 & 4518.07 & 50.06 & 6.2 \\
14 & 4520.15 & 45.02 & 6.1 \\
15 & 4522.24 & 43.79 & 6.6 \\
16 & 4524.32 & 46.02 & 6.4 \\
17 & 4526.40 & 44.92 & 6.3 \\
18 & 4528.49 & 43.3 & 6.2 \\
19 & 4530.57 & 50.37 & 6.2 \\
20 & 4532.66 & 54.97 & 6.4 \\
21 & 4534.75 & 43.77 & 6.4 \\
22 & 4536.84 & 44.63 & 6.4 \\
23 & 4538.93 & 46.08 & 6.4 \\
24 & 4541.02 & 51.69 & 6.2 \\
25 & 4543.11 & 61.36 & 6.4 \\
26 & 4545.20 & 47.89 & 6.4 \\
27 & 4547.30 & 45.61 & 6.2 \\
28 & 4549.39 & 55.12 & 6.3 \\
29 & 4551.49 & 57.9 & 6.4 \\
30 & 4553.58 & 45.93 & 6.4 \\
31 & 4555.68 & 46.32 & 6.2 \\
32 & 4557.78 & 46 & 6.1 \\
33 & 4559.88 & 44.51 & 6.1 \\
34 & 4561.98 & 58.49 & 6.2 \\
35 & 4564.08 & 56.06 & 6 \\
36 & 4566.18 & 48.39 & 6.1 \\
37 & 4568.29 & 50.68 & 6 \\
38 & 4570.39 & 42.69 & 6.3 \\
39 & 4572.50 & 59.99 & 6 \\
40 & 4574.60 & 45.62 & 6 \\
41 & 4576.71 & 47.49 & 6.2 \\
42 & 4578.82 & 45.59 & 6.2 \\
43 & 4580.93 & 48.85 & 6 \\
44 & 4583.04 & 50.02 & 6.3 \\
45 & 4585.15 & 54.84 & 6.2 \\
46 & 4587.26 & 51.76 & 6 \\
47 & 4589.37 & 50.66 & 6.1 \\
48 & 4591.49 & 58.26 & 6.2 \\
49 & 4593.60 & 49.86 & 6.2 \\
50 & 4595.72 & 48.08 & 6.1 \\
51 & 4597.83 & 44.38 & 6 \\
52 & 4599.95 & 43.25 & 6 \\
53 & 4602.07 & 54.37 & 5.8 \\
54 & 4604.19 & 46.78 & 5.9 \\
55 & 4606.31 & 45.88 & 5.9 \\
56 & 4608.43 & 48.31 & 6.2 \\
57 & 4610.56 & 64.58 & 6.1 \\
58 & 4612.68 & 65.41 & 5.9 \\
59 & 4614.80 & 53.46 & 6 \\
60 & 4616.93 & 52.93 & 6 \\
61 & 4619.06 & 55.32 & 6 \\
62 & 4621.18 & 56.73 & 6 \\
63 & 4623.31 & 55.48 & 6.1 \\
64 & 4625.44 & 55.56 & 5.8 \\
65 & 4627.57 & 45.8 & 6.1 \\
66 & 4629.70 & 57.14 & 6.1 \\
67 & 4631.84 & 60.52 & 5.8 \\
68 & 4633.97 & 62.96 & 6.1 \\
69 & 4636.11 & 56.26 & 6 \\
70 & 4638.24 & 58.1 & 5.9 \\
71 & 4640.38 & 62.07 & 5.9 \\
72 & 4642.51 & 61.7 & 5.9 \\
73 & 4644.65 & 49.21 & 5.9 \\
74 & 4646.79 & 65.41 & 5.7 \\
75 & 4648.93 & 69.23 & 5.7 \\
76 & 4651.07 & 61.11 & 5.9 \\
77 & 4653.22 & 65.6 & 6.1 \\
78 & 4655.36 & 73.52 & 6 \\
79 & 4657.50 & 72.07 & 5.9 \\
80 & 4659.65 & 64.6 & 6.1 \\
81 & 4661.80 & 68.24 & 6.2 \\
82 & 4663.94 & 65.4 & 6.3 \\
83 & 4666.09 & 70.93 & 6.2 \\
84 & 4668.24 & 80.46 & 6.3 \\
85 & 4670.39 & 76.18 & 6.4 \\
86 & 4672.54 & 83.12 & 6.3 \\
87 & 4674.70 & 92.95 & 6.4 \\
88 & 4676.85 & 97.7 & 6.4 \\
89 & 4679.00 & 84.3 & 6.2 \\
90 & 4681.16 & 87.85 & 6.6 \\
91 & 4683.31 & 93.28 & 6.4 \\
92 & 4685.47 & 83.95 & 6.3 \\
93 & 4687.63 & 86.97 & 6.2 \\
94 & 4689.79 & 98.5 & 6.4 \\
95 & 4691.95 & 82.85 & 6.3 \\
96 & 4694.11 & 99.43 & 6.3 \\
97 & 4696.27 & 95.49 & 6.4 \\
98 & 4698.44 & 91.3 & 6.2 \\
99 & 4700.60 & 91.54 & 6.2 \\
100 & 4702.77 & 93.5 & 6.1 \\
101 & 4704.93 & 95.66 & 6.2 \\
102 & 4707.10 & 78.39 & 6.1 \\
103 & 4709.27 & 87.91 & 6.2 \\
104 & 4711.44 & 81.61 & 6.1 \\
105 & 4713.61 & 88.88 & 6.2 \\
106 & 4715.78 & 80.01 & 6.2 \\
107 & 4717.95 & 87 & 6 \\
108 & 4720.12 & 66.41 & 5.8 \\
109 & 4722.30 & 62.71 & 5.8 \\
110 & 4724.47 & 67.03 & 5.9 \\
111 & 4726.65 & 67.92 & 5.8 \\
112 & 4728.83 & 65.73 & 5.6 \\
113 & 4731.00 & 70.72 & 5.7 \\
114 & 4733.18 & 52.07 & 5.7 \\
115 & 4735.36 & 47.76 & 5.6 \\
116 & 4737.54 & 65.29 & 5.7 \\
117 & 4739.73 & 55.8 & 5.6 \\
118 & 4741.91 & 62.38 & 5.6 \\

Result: 0.34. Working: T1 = 89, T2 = 49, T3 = 48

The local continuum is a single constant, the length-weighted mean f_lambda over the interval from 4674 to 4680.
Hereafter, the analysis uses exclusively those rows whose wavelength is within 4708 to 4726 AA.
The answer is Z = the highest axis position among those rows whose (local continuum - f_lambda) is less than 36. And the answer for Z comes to 4724.47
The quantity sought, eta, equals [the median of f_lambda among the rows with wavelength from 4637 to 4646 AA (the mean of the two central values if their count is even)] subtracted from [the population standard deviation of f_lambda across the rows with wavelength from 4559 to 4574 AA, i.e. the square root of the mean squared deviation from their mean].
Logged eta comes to -54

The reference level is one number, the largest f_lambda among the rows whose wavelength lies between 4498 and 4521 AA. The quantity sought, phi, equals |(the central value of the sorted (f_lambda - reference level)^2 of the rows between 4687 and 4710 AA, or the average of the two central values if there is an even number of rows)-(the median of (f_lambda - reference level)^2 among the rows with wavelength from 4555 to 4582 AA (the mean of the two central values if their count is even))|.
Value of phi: 1464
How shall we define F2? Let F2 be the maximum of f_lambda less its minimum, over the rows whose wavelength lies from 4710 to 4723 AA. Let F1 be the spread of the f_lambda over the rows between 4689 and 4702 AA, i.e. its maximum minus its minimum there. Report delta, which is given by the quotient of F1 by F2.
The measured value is 0.6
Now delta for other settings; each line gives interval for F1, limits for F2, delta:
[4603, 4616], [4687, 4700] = 1.2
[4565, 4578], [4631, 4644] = 2.6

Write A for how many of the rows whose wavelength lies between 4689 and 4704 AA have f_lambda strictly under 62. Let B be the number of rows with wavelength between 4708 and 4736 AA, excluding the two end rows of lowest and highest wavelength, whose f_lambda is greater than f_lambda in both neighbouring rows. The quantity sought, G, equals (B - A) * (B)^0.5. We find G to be 8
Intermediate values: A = 0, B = 4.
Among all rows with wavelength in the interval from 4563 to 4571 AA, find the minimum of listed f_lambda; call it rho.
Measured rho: 42.69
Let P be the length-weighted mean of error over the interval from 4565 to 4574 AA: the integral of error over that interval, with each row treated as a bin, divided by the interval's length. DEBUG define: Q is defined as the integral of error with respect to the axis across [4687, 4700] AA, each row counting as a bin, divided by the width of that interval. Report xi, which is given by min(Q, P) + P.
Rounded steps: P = 6.09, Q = 6.30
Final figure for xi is 12.2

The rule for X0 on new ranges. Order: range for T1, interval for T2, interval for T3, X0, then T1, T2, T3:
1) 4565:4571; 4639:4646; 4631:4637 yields 0.57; 48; 58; 60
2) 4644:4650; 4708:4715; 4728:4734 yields 0.43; 62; 86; 63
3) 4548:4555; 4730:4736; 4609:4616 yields 0.55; 52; 57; 60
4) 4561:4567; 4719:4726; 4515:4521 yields 0.41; 55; 66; 49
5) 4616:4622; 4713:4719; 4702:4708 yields 0.64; 55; 85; 89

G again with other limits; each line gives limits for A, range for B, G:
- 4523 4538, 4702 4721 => -6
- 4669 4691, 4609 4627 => 3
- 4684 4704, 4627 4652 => 5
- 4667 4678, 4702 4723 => 8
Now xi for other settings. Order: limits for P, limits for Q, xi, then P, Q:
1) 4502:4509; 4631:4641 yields 12.2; 6.27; 5.94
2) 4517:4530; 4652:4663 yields 12.4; 6.30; 6.06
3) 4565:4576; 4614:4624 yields 12.1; 6.08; 6.02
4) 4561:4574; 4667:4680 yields 12.2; 6.10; 6.33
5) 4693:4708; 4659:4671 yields 12.4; 6.22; 6.25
